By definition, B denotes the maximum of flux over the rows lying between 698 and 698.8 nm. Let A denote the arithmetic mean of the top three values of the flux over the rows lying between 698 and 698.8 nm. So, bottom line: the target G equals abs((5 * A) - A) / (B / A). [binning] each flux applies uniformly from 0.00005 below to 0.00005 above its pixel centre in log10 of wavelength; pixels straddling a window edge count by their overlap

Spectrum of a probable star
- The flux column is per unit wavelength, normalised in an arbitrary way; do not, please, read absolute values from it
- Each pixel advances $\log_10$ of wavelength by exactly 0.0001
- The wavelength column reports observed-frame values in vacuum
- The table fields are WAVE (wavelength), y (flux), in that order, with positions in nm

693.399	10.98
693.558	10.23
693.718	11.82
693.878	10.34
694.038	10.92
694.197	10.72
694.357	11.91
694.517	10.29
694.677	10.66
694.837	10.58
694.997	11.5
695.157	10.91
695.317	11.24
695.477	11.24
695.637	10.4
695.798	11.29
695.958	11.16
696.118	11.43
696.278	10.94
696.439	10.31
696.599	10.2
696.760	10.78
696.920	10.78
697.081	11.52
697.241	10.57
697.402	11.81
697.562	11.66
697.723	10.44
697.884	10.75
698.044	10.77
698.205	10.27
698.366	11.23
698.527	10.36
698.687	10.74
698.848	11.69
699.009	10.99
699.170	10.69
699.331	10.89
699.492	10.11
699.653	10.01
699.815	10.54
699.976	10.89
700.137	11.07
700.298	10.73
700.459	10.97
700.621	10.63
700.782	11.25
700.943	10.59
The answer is 42.4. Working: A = 10.9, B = 11.23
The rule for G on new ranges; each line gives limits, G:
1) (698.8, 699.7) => 42.8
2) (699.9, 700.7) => 43.5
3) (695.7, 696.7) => 44.6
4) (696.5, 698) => 46.1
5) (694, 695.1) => 44.0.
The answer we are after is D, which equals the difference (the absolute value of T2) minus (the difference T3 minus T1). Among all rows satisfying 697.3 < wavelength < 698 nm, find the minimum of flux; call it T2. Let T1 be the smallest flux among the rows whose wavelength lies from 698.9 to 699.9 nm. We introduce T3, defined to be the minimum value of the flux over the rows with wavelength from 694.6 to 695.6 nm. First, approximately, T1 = 10.01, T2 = 10.44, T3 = 10.58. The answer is 9.9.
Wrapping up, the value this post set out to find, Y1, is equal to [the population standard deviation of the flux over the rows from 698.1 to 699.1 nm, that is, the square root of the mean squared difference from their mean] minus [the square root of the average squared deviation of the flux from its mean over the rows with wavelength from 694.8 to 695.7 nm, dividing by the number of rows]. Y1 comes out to 0.10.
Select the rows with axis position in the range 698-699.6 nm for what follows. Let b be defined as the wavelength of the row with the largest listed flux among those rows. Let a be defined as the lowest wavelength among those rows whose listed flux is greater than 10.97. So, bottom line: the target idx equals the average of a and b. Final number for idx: 698.61 nm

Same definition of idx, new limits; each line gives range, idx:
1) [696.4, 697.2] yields 697.08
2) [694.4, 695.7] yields 695.00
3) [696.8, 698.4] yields 697.24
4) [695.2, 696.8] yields 695.72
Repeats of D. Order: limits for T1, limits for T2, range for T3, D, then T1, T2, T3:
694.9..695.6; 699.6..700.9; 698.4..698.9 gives 10.6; 10.91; 10.01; 10.36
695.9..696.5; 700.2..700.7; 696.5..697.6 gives 10.7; 10.31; 10.63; 10.2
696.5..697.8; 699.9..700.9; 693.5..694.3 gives 10.6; 10.2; 10.63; 10.23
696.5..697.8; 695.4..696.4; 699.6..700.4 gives 10.6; 10.2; 10.4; 10.01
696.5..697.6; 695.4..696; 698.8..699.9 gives 10.6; 10.2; 10.4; 10.01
